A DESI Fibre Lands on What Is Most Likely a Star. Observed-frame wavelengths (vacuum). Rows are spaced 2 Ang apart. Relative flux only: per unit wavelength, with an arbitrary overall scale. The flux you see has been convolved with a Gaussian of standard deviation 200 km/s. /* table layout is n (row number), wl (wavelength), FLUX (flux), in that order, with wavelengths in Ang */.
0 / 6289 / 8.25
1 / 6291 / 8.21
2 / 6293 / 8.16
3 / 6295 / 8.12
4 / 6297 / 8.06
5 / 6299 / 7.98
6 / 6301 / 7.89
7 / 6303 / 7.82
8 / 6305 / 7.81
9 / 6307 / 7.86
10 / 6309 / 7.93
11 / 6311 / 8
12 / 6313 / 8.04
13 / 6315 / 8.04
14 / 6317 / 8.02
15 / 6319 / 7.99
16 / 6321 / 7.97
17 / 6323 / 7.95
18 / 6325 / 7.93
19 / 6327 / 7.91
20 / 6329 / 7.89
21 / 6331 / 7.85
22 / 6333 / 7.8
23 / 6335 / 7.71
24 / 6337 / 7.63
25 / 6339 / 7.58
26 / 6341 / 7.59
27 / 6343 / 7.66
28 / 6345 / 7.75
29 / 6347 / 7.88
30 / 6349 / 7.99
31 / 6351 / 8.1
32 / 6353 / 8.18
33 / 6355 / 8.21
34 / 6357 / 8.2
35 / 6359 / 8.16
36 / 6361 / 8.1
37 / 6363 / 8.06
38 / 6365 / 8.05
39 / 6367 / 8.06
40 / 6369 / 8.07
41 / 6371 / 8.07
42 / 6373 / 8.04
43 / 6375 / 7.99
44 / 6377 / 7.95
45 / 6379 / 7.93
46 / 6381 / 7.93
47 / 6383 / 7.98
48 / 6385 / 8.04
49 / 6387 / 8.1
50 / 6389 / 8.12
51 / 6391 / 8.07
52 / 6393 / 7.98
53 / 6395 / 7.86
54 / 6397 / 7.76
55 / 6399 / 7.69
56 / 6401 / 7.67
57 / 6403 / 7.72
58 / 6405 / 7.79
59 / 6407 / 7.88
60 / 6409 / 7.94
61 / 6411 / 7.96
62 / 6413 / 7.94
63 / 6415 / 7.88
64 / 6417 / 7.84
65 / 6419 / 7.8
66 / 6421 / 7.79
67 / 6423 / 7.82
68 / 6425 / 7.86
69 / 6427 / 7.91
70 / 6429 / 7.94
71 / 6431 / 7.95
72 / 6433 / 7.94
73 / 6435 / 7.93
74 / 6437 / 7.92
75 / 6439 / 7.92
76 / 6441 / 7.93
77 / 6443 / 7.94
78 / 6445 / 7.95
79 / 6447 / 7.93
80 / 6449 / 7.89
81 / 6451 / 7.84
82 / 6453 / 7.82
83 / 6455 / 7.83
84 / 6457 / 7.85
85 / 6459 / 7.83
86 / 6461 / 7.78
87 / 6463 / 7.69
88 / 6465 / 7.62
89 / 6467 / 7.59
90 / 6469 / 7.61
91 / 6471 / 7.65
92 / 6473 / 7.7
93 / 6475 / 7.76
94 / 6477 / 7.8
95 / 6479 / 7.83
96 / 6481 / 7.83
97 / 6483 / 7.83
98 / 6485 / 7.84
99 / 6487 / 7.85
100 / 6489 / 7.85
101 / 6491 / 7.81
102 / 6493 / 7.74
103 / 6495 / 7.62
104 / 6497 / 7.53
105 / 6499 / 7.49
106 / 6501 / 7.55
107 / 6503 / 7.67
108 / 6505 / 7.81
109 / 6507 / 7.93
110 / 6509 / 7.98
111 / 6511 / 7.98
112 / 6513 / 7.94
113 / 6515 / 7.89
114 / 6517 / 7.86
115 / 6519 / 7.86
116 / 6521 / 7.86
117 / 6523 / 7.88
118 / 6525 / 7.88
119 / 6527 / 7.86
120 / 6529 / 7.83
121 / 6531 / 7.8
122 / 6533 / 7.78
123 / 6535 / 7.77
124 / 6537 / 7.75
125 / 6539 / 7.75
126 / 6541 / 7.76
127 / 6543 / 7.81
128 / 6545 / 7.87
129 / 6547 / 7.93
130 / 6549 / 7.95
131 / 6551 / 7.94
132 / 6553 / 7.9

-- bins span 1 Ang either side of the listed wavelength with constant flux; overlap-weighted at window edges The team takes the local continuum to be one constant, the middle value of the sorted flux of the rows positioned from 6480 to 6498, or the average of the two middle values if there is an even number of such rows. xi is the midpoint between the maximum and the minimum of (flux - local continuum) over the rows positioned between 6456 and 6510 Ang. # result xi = -0.095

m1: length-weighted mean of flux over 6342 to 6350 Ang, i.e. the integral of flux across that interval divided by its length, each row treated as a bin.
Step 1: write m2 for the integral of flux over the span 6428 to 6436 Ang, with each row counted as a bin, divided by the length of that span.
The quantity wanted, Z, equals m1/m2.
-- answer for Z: 0.98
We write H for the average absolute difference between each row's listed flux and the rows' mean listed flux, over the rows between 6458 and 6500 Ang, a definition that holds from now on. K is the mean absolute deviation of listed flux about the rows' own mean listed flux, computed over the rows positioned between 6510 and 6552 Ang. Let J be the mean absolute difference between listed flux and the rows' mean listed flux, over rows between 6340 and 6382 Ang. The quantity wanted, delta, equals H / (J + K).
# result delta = 0.54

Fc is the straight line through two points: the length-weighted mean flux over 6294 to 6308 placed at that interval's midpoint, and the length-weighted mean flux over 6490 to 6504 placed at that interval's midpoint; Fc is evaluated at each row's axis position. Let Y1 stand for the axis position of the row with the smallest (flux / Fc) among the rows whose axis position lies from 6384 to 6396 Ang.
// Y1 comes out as 6395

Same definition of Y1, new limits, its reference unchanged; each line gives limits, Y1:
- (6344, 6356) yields 6345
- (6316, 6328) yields 6327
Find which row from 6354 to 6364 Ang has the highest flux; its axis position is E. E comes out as 6355 Ang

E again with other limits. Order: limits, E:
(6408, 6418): 6411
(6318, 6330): 6319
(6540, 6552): 6549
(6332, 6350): 6349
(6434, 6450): 6445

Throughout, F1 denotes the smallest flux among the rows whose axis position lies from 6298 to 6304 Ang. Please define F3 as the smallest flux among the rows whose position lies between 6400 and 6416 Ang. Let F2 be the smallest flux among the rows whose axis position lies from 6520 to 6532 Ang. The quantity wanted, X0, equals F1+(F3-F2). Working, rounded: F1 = 7.82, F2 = 7.8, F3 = 7.67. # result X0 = 7.7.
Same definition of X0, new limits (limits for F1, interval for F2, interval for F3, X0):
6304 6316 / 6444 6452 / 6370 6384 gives 7.9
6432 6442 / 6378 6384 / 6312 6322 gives 8.0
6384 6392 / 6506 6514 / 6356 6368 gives 8.2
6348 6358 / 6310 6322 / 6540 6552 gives 7.8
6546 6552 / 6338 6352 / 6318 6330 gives 8.2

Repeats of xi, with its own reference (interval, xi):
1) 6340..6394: 0.070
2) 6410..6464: -0.005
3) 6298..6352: 0.010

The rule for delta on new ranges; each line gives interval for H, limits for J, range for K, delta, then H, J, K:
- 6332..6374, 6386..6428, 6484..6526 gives 0.89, 0.188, 0.098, 0.11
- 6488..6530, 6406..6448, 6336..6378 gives 0.55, 0.115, 0.043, 0.17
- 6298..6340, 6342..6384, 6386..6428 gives 0.48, 0.098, 0.104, 0.10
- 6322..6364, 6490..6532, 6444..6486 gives 0.86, 0.169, 0.113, 0.08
